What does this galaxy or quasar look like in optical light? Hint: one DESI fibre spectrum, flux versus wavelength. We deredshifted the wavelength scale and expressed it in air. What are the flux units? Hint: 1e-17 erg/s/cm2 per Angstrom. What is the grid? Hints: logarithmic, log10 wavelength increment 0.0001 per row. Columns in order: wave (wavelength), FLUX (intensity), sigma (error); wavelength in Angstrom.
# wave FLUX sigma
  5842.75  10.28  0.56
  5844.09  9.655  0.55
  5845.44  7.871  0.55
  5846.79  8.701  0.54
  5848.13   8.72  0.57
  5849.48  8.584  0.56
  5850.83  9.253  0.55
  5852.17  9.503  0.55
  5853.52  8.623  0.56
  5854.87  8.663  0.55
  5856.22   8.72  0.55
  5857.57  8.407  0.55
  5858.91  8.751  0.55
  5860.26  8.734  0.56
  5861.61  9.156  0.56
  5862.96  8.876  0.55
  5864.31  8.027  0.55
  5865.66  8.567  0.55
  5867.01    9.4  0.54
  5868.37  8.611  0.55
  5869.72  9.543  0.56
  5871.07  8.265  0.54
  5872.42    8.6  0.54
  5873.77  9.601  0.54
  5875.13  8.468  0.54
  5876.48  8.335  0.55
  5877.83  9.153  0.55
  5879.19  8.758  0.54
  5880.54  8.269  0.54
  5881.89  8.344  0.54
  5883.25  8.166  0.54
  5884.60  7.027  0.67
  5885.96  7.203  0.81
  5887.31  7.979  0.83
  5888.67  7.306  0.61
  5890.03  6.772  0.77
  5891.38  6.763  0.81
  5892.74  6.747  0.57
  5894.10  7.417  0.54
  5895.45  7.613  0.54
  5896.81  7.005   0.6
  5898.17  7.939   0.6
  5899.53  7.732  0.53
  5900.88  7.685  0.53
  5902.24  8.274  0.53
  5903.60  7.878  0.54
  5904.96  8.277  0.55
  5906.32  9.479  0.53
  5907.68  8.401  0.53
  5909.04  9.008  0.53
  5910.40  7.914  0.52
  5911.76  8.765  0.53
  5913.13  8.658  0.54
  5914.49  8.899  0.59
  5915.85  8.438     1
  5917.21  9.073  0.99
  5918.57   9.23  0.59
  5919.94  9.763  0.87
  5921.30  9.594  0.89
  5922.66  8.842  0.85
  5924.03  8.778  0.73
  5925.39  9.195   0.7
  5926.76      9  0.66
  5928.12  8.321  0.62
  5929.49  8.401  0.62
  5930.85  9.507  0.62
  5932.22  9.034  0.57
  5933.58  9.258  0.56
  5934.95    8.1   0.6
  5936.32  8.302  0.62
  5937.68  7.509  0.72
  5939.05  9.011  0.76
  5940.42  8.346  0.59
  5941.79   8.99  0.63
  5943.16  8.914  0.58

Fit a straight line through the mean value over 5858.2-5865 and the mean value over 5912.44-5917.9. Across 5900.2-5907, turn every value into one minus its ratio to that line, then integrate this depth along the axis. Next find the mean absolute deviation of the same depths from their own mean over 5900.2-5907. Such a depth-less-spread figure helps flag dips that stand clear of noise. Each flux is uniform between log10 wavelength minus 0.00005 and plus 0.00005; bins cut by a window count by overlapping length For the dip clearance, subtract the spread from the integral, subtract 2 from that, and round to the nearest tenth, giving -1.7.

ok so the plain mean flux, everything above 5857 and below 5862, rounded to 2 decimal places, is 8.76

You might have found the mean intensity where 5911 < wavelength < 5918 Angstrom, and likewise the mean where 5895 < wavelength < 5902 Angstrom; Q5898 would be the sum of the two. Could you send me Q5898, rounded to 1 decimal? 16.4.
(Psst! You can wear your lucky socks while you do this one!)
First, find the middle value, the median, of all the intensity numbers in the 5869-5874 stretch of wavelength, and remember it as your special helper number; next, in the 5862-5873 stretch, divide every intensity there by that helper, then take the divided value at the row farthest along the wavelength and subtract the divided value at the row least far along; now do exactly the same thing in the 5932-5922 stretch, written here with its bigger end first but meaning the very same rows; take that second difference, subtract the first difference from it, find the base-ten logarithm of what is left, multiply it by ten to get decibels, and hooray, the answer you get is -9.8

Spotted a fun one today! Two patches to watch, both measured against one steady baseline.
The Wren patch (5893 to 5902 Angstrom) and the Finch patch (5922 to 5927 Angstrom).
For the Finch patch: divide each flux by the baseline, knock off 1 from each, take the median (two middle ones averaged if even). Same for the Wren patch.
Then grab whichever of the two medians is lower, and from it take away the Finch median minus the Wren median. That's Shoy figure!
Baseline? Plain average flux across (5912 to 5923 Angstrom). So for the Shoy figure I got -0.30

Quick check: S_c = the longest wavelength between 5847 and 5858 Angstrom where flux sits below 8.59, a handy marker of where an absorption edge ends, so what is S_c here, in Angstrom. 5857.57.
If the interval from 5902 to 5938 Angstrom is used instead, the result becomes 5937.68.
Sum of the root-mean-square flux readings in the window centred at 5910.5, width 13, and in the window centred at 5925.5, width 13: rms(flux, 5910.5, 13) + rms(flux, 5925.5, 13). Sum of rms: 17.7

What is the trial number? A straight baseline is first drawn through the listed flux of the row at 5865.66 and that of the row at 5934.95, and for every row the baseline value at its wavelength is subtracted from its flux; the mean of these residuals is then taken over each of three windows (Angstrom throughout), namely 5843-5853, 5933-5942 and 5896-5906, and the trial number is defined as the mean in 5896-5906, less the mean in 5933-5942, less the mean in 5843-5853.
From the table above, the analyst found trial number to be -1.1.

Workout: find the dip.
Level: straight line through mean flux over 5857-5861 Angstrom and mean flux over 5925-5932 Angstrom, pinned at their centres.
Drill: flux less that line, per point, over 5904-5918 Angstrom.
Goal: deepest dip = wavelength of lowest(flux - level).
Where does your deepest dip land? 5910.40 Angstrom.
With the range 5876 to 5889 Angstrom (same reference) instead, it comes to 5884.60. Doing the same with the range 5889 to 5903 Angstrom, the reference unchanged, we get 5892.74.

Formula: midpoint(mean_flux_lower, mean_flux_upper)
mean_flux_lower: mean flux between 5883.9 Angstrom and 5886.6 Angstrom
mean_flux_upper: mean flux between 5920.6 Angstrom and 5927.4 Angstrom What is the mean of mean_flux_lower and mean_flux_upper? 8.10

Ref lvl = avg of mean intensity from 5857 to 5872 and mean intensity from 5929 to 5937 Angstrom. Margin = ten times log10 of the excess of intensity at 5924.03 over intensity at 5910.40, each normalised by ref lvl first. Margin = -10.1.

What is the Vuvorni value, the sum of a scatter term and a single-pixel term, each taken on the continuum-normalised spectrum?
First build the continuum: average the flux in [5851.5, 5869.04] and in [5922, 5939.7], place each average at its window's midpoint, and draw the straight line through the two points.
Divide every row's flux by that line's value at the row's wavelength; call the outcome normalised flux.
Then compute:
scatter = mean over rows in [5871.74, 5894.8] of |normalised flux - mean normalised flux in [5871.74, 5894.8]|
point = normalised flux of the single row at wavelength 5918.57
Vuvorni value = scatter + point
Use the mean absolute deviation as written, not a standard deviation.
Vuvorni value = 1.14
